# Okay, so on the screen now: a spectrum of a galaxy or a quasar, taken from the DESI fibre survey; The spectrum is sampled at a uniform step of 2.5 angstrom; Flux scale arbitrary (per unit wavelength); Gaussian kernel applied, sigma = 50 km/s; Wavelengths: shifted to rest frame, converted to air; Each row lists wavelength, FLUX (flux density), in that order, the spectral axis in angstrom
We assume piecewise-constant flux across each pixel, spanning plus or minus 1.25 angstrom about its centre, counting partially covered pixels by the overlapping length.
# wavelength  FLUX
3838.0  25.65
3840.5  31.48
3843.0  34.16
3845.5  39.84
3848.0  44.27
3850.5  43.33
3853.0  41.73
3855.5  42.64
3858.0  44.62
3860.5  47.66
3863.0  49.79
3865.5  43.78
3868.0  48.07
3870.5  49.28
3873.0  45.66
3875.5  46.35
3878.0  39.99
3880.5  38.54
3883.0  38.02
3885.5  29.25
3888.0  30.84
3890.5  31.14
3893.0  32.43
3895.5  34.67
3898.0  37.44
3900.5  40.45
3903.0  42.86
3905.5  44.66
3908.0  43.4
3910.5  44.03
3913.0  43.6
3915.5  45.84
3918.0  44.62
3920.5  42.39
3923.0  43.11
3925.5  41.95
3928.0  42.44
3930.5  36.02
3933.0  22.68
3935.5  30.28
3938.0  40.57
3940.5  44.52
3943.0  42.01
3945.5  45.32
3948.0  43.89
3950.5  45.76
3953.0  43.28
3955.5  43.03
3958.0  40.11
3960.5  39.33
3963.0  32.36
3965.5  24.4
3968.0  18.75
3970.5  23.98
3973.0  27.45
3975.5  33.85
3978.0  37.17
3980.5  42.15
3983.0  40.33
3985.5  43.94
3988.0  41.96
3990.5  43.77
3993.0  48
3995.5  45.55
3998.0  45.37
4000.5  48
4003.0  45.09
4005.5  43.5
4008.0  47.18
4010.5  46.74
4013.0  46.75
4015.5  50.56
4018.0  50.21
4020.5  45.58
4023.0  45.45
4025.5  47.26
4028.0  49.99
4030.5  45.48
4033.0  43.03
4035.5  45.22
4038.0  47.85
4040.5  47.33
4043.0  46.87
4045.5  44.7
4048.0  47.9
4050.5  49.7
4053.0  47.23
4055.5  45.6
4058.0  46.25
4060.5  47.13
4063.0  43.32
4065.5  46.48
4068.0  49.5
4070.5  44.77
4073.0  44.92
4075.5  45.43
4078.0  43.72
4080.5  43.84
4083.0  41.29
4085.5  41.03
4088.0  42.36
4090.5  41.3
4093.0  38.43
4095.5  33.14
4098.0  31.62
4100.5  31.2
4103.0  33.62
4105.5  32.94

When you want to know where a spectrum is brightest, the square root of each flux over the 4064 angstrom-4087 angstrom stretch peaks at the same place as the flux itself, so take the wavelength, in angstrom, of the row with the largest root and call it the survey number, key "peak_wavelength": 4068.0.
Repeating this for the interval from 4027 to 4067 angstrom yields 4028.0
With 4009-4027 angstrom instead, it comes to 4015.5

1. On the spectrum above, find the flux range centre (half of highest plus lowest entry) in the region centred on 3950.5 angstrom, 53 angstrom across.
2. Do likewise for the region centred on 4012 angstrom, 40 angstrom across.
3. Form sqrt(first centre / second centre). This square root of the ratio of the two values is 0.83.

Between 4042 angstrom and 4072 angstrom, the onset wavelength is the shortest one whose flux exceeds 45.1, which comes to 4043.0 angstrom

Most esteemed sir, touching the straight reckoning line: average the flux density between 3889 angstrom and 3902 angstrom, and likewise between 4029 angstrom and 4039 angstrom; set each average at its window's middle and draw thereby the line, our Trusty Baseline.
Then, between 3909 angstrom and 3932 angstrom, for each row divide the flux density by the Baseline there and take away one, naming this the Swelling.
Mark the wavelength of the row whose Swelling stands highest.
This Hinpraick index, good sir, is 3915.5 angstrom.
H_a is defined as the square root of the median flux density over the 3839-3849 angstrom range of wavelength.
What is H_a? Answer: 6.08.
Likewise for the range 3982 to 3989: 6.48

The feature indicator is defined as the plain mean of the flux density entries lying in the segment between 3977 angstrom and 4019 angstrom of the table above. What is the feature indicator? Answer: 45.1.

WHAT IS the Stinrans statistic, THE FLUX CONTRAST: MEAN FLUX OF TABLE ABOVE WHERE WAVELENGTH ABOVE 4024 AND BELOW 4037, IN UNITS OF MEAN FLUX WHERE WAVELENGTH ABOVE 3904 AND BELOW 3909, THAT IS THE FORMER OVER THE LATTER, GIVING 1.05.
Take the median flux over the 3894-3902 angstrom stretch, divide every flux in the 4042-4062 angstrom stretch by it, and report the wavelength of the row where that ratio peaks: 4050.5 angstrom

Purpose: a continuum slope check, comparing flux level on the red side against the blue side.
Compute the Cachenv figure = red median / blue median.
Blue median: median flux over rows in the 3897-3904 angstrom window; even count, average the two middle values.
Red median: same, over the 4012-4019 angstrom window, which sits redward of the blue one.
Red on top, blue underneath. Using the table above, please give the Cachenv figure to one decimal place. 1.2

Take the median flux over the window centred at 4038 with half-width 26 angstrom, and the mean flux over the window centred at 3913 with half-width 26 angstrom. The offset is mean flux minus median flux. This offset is -8.0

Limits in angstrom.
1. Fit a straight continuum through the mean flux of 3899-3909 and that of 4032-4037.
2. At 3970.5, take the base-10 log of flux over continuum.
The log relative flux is -0.26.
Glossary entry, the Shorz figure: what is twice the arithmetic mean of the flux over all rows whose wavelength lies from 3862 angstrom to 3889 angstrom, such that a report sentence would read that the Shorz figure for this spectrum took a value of 84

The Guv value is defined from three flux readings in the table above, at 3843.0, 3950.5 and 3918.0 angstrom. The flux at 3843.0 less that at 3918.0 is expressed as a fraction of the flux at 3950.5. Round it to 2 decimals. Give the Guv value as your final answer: -0.23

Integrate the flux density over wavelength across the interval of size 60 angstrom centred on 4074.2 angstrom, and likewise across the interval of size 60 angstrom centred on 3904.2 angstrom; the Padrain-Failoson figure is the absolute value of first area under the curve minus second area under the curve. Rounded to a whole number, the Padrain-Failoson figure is 219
